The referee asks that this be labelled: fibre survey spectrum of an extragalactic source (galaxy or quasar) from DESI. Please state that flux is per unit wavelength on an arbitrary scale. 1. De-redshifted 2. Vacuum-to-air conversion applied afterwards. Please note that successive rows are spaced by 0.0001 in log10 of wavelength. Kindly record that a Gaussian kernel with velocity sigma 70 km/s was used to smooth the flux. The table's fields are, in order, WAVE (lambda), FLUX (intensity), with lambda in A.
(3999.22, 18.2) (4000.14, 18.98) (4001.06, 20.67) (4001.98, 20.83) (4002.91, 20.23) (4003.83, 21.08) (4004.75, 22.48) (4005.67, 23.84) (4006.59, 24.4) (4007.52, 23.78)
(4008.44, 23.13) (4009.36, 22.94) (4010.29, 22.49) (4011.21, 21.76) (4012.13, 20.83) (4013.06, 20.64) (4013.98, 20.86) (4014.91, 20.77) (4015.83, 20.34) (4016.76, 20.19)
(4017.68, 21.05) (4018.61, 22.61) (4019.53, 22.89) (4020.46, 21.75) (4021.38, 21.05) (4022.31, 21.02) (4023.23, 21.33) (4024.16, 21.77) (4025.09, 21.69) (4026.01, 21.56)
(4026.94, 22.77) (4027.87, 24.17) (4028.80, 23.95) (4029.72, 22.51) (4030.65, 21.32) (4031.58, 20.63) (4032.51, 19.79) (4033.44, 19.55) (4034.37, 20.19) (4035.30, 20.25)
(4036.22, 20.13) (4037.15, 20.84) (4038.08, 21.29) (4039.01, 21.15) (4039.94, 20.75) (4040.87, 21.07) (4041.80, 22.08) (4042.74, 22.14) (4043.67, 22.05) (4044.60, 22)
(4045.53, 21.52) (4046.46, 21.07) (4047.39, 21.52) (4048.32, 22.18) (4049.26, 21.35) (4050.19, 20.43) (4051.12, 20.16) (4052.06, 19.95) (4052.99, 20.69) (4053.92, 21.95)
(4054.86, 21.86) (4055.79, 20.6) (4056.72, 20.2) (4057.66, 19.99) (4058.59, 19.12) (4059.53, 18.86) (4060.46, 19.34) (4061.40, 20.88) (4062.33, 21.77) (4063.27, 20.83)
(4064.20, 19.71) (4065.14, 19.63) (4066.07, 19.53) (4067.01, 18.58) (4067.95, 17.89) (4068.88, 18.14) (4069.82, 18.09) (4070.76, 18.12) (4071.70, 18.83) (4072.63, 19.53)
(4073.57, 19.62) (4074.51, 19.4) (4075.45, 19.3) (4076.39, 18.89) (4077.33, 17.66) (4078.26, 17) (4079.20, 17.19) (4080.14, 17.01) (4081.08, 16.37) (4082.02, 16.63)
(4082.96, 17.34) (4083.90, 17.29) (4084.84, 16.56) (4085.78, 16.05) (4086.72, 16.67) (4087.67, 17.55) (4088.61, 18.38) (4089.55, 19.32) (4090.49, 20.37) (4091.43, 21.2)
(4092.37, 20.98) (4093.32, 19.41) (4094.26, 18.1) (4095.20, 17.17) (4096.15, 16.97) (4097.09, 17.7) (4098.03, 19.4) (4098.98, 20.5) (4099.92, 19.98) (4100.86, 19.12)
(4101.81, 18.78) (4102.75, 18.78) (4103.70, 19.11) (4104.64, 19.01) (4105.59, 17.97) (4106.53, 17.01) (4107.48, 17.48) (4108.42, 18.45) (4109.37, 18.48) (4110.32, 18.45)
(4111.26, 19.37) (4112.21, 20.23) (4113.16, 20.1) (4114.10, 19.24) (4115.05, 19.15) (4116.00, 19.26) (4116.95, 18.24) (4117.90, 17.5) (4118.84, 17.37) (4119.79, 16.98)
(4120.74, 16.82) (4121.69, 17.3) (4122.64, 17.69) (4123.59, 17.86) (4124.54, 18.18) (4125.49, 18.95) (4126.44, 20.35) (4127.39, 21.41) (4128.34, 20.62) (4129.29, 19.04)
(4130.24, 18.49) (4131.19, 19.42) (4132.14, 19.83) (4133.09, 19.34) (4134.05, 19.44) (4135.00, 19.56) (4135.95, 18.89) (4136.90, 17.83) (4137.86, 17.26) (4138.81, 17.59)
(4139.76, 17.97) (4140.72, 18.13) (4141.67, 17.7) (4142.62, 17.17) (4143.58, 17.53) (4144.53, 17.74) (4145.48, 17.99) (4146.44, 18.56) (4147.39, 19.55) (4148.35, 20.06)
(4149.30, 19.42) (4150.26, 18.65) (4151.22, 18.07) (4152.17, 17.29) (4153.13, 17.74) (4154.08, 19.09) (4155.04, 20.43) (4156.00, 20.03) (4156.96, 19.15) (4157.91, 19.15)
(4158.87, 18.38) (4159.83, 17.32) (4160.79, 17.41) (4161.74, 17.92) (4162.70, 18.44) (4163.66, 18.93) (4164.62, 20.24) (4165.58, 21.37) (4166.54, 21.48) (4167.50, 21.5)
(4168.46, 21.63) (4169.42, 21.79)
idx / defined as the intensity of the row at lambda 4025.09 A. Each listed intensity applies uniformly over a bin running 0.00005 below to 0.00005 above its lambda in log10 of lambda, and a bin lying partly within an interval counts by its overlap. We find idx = 21.69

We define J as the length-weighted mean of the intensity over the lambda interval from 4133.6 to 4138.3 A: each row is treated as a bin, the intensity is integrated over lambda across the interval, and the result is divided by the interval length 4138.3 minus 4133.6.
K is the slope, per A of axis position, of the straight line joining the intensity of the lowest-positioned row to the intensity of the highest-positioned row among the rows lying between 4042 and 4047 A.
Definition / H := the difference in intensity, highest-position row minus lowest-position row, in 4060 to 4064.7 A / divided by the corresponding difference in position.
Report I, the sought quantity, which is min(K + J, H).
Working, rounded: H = 0.10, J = 18.6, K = -0.3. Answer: 0.10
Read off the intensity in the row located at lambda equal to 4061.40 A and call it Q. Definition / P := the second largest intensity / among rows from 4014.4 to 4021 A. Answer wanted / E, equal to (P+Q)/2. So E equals 21.7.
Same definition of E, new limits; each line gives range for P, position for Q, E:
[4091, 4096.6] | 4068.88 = 19.6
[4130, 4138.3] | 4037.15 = 20.2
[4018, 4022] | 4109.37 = 20.5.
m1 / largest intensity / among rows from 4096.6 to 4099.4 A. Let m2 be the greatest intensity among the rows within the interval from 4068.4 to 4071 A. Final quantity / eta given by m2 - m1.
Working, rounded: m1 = 20.5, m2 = 18.14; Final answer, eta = -2.4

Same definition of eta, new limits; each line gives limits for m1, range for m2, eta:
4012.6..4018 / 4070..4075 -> -1.4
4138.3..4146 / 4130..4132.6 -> 1.7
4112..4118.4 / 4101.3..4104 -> -1.1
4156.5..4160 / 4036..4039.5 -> 2.1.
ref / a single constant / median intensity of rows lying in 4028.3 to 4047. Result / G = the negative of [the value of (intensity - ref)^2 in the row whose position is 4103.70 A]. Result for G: -4.0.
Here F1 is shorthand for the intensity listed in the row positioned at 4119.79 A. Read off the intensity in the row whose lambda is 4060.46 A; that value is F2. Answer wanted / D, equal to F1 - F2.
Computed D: -2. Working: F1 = 16.98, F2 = 19.34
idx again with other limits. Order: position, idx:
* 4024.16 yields 21.77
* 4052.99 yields 20.69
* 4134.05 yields 19.44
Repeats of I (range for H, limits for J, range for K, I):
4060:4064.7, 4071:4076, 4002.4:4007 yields 0.10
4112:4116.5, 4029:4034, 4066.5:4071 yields -0.26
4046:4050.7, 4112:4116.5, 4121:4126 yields -0.17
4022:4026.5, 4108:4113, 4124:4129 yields 0.15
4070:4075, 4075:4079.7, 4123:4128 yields 0.34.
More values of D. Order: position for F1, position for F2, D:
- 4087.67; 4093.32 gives -2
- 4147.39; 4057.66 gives 0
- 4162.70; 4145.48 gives 0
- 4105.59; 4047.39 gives -4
